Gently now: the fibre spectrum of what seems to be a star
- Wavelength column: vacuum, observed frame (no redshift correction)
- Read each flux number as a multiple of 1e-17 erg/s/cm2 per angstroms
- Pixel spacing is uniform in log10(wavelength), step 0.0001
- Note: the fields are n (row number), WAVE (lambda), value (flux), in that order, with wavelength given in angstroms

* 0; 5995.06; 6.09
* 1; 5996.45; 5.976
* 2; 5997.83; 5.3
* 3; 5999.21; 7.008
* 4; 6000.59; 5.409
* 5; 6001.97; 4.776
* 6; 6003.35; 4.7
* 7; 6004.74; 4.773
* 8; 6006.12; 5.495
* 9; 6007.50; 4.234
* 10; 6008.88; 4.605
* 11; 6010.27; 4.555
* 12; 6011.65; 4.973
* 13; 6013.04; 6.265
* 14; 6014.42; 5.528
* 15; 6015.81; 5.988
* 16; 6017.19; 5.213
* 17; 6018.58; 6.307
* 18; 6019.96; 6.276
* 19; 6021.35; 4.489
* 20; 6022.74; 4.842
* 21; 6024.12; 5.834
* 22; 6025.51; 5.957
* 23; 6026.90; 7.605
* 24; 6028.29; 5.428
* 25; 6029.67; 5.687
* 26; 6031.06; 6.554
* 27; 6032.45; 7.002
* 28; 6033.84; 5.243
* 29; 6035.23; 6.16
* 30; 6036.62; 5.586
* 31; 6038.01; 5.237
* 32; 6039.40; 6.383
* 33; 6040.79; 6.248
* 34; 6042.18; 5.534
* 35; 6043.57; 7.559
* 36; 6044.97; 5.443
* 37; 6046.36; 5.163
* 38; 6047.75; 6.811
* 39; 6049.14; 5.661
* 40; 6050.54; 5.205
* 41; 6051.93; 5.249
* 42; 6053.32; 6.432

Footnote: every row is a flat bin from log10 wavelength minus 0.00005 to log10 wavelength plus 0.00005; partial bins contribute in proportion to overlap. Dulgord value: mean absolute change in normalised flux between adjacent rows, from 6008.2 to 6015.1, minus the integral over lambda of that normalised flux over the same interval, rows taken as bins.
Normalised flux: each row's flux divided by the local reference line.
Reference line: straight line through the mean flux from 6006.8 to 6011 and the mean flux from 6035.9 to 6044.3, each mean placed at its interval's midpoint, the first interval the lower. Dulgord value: -7.6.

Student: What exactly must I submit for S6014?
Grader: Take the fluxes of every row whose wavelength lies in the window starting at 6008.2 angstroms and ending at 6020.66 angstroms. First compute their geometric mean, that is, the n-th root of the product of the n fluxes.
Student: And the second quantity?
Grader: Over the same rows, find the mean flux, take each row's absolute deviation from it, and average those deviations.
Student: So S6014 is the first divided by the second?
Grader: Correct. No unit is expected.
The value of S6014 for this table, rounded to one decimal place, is 9.0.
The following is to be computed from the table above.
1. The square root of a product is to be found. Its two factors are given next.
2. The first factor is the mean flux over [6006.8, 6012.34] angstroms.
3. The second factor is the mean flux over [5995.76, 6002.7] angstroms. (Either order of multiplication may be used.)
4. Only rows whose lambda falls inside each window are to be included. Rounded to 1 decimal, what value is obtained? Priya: 5.1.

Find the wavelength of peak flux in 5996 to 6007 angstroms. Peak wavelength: 5999.21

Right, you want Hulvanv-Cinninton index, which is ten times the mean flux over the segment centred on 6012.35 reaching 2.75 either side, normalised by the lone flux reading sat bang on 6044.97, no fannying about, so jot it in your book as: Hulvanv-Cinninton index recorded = 9.8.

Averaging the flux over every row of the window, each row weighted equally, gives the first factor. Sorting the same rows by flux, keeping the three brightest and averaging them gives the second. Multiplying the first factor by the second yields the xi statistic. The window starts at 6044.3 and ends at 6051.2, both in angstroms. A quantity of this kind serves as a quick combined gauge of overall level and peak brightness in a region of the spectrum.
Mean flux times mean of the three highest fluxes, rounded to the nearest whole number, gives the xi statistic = 34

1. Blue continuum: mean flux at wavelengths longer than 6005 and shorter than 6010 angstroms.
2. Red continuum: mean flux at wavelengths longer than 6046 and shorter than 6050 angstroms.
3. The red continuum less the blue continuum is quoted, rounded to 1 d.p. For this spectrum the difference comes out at 1.1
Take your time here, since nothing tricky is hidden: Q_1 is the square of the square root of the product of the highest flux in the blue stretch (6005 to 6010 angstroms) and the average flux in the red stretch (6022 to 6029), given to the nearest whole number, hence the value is 33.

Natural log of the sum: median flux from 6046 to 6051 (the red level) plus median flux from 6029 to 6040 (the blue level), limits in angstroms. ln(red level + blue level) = 2.43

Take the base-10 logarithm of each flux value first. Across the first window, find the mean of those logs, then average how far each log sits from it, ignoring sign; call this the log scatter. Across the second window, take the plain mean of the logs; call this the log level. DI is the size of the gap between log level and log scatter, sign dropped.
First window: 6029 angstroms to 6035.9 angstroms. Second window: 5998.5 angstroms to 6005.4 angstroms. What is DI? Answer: 0.683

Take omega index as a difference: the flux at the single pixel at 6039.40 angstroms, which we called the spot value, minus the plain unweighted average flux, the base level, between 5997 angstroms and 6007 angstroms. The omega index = 1.0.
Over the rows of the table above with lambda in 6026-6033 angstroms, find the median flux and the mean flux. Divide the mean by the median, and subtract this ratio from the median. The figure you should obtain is 5.57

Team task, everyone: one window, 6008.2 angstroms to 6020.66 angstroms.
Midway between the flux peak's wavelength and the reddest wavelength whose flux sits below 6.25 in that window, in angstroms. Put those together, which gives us 6017.9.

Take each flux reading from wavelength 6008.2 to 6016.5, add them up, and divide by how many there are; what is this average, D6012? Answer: 5.3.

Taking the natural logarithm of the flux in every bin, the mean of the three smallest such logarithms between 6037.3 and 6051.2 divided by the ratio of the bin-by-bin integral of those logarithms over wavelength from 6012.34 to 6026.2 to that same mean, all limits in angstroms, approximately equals 0.1135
